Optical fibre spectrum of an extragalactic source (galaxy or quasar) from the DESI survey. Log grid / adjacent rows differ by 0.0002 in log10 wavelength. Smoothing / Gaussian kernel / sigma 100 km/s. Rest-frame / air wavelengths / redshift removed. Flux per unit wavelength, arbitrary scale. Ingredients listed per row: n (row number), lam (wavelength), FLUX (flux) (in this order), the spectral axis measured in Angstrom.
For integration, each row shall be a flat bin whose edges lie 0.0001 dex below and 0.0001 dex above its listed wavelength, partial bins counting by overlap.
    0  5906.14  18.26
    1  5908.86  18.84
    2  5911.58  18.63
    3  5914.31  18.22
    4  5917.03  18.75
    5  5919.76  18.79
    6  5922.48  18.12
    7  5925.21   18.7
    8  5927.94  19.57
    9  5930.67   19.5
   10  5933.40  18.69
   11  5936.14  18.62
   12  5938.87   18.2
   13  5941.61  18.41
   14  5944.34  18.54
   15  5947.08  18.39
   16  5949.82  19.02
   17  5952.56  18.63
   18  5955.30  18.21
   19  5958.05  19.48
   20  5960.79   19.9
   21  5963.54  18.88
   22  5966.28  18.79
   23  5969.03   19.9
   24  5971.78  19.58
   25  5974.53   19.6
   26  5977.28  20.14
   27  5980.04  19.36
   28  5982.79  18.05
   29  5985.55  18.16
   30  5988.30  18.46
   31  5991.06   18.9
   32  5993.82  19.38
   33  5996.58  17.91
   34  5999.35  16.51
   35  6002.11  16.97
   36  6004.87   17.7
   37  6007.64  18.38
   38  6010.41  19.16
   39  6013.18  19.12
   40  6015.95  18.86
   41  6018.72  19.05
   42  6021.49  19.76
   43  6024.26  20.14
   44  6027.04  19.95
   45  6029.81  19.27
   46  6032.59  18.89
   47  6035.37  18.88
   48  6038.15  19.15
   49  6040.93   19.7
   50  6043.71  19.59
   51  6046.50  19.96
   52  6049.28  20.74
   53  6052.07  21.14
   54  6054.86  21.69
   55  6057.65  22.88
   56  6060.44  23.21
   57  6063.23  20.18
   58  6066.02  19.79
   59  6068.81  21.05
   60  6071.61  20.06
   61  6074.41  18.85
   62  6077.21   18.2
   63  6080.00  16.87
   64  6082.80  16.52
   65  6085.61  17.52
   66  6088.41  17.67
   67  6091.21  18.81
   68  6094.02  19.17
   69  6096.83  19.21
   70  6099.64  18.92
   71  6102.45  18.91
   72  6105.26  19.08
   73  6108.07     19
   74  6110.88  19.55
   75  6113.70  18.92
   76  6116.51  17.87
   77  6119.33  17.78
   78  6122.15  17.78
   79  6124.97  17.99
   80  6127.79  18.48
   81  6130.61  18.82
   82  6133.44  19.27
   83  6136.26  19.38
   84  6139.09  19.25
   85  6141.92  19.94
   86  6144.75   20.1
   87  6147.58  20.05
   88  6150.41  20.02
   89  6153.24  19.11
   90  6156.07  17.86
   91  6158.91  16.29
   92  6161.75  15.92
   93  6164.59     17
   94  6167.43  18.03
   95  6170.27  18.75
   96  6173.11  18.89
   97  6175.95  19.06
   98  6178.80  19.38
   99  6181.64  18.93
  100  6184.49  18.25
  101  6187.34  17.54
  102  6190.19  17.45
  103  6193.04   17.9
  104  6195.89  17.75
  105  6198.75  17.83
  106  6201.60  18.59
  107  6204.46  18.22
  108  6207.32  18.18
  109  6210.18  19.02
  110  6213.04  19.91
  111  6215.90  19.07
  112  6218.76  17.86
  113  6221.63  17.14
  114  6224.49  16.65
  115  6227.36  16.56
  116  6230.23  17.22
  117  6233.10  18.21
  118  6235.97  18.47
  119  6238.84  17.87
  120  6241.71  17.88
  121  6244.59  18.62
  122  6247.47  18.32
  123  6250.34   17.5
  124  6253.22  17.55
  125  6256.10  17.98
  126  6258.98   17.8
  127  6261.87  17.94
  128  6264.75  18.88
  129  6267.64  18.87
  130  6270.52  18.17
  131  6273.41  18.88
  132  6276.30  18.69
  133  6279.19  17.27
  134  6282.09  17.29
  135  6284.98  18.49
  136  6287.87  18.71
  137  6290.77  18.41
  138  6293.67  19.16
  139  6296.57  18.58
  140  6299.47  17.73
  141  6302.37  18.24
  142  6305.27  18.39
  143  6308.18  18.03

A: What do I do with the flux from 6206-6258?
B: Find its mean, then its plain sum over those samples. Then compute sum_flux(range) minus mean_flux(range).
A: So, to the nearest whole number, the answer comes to 306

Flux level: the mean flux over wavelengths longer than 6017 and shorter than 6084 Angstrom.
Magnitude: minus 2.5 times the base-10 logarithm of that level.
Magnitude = -3.24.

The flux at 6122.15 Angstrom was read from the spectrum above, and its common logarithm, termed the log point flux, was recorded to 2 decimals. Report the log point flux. 1.25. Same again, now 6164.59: 1.23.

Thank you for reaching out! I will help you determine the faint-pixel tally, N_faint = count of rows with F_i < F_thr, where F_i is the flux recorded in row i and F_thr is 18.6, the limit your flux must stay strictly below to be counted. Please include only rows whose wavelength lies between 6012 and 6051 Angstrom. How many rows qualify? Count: 0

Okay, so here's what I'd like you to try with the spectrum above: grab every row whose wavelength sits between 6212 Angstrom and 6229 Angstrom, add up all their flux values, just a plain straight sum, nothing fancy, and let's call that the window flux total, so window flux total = 107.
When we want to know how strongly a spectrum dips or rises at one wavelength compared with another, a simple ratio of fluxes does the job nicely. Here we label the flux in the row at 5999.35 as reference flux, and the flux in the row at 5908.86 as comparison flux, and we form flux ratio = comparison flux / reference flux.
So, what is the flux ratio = 1.14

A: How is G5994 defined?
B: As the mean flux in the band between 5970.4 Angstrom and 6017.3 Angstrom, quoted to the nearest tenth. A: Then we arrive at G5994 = 18.6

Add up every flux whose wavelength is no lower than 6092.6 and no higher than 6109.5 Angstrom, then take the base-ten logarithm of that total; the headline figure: 2.06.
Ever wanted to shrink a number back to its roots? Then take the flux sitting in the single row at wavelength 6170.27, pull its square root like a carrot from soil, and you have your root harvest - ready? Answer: 4.33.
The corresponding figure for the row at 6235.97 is 4.30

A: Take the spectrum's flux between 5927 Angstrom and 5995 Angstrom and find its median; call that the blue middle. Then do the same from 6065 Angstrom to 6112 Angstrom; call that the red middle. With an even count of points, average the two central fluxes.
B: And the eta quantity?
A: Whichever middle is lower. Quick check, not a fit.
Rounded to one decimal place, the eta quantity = 18.9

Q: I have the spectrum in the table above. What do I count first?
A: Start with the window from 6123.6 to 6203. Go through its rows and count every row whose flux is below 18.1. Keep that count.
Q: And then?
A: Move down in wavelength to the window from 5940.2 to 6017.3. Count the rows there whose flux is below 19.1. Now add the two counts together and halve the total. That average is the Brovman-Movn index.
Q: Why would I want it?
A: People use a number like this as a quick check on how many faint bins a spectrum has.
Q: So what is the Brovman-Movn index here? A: 14.5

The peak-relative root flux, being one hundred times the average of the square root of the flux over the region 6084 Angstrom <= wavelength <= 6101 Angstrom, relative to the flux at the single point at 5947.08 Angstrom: 23.4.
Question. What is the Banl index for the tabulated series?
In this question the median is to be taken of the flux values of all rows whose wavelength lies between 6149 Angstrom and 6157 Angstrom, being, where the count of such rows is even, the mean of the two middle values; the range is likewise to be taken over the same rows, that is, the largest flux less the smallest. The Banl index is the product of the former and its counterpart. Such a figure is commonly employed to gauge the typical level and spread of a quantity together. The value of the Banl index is 41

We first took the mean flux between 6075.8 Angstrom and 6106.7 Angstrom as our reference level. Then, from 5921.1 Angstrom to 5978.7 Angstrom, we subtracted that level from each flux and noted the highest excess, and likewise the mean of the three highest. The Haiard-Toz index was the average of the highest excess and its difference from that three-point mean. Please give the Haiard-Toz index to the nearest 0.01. 1.02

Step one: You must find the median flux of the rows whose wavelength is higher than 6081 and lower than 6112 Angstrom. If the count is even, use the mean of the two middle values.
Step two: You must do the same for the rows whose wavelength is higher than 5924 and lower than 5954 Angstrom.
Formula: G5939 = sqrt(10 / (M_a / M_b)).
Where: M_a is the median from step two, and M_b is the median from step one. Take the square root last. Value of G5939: 3.19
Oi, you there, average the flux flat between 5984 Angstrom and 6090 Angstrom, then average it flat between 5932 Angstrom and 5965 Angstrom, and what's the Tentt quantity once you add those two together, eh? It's 38.0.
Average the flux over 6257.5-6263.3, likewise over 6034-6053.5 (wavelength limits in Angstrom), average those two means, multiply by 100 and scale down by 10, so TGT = 189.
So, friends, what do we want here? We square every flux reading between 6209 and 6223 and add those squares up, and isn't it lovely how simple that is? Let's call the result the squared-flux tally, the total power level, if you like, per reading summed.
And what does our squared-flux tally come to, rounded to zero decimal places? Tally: 1735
